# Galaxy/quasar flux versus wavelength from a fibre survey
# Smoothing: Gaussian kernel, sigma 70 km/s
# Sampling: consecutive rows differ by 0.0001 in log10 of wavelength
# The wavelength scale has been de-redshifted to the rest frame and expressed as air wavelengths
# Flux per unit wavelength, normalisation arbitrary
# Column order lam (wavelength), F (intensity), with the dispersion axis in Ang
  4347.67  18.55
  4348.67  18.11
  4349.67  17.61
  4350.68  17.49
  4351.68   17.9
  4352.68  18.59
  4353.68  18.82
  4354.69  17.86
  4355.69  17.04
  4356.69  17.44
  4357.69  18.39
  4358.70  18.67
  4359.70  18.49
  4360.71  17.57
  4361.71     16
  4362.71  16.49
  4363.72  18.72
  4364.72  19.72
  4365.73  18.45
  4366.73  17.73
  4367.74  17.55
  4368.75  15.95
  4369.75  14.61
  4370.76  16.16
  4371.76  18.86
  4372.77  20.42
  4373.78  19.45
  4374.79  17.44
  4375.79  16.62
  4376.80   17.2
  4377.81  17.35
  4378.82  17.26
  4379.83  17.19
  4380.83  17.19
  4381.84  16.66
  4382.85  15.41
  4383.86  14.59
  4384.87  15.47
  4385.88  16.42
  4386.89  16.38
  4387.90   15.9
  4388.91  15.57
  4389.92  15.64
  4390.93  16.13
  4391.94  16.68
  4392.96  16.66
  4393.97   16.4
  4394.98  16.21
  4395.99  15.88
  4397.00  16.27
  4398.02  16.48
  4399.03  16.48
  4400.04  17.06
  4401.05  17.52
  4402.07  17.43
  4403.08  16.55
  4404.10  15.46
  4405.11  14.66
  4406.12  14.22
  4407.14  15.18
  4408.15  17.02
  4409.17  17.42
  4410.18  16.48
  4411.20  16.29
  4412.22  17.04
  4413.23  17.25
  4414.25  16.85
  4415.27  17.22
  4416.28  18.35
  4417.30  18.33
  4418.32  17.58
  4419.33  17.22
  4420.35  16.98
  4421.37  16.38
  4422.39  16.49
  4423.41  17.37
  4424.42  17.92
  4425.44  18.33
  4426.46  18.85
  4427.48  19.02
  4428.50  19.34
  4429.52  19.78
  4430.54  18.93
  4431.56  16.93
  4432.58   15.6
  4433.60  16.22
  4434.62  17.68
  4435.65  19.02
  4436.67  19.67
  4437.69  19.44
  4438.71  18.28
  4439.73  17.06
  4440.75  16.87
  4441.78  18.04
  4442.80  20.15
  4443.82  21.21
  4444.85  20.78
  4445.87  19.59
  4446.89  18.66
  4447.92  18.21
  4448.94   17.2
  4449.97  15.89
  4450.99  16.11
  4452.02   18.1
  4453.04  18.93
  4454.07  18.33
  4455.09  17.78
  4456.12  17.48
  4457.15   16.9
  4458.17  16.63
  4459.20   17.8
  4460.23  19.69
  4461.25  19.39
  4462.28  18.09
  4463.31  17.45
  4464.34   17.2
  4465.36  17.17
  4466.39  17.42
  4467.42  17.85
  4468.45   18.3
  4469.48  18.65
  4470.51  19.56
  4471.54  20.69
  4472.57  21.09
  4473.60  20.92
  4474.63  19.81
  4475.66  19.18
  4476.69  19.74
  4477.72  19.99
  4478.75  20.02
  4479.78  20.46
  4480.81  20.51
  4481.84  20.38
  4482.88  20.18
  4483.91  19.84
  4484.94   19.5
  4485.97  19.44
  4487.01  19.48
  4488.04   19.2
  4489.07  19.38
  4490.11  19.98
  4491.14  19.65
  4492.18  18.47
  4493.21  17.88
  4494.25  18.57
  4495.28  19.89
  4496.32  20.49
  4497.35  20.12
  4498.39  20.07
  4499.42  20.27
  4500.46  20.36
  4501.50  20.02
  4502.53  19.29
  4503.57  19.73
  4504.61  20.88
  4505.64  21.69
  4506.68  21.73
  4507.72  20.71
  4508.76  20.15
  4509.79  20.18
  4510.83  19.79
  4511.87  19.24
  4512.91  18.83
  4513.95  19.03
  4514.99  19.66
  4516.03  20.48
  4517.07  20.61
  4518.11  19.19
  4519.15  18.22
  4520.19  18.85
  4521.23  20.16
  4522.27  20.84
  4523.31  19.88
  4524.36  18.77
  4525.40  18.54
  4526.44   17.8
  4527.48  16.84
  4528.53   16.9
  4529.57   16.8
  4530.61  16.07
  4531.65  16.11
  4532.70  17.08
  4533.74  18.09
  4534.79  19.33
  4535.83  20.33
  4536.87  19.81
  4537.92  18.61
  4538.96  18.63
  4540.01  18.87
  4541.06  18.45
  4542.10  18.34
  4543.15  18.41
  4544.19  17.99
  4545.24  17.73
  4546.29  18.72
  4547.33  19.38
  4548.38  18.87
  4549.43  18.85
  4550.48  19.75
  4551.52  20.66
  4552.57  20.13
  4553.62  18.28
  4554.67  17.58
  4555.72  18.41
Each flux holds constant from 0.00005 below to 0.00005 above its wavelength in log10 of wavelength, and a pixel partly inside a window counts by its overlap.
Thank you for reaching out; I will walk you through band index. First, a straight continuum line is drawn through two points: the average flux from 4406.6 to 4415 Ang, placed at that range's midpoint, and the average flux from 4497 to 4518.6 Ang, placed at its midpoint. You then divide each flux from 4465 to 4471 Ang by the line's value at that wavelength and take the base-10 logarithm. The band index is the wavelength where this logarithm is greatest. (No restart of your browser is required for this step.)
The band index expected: 4470.51 Ang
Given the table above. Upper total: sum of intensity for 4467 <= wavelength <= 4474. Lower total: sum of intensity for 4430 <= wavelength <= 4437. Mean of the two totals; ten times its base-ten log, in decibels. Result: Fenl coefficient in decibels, 21.2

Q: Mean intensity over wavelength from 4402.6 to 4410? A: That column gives 16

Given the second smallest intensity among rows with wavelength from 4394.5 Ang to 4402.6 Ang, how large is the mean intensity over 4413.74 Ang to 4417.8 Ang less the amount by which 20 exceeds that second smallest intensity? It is 13.9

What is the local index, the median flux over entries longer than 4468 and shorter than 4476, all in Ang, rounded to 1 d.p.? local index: 19.7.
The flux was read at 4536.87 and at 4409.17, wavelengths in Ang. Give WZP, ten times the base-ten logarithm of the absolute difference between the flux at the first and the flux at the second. 3.8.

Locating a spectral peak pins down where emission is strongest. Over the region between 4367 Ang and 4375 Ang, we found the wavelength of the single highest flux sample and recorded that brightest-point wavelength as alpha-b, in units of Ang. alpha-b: 4372.77 Ang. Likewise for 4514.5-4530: 4522.27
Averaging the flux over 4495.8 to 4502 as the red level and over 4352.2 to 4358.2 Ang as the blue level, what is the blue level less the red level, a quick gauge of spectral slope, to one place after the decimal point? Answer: -2.2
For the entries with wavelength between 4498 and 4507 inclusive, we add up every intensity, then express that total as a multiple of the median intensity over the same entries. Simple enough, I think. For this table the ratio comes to 9.08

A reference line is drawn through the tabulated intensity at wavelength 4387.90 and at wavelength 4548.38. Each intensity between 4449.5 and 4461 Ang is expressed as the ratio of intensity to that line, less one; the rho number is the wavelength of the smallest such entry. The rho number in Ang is 4449.97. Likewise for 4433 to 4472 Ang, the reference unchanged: 4449.97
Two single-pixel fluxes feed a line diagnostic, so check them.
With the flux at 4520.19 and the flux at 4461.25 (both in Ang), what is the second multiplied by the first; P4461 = 366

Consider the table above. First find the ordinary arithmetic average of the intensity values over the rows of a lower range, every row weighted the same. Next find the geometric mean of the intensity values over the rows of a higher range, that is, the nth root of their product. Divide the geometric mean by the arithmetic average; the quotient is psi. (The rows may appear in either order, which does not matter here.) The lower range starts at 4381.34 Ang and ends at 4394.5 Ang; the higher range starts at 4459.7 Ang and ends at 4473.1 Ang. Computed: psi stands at 1.16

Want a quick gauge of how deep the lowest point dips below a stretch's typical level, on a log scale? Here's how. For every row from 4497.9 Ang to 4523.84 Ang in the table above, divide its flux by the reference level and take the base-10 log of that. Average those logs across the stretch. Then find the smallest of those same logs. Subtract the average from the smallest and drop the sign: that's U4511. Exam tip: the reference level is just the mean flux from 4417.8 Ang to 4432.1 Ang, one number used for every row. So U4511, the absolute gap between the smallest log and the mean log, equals 0.040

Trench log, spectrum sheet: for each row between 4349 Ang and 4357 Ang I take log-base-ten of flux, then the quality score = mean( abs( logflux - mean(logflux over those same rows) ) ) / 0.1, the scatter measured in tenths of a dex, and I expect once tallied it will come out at 0.11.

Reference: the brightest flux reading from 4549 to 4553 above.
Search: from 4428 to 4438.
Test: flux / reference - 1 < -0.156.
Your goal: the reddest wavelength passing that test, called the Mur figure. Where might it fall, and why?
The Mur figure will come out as 4433.60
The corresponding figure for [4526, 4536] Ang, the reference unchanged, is 4532.70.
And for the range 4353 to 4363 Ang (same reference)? 4362.71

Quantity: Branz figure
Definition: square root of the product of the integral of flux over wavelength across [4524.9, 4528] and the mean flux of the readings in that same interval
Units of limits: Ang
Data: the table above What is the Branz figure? 31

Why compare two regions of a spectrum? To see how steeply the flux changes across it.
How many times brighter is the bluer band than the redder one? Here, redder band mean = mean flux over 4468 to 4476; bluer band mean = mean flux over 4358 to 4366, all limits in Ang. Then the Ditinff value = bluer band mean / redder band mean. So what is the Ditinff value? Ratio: 0.91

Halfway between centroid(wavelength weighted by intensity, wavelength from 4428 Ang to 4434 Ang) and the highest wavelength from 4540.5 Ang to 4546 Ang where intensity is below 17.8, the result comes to 4488.1 Ang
